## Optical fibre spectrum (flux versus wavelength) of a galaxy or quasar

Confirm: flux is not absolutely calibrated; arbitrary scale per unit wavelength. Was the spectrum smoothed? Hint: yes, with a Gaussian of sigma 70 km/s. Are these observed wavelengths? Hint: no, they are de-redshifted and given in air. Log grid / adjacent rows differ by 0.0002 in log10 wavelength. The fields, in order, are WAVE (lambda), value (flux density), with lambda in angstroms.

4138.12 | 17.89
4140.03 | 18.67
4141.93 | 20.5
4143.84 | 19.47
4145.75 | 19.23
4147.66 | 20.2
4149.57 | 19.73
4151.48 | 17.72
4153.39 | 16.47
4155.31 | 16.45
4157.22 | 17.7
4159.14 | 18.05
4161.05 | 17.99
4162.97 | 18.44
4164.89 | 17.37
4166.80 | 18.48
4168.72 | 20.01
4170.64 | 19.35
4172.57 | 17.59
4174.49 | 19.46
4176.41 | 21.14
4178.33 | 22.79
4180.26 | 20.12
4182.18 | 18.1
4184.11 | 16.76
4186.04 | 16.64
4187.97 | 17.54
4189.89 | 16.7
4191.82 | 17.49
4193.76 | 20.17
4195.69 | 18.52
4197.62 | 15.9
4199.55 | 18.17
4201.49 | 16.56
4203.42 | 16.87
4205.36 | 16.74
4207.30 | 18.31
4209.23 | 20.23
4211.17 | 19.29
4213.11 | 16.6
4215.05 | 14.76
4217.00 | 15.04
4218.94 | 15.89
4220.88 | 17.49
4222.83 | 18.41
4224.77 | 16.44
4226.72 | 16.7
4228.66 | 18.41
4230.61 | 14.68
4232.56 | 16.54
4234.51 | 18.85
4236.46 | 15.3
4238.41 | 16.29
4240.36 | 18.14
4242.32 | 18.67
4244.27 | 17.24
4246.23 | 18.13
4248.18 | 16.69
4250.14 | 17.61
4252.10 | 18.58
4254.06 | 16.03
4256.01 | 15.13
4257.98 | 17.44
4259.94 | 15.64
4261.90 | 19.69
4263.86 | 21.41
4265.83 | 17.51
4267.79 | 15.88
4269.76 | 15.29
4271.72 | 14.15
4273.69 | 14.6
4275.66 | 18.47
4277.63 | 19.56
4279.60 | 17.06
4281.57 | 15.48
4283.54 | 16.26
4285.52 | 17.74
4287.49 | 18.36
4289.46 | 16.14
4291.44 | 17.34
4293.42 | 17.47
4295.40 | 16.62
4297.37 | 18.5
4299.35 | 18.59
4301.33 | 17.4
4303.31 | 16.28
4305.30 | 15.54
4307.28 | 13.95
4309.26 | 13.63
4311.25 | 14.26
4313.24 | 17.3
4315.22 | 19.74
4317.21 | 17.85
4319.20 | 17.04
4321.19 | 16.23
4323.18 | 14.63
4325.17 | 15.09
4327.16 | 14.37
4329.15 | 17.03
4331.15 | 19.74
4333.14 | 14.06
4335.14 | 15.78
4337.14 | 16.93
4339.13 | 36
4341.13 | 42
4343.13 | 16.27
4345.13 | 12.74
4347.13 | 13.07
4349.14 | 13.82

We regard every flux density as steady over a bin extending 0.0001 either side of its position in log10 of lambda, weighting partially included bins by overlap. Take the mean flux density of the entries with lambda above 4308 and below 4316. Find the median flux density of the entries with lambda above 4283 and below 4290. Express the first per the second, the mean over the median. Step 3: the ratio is 0.95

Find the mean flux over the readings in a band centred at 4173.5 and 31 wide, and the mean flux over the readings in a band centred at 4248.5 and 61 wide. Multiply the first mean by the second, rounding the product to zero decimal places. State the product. 321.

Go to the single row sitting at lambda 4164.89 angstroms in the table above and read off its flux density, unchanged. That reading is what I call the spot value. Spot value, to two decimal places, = 17.37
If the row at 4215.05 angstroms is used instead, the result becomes 14.76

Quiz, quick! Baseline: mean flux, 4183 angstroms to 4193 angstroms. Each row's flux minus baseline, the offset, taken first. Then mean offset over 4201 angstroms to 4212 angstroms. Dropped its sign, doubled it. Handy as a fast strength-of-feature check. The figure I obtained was 1.9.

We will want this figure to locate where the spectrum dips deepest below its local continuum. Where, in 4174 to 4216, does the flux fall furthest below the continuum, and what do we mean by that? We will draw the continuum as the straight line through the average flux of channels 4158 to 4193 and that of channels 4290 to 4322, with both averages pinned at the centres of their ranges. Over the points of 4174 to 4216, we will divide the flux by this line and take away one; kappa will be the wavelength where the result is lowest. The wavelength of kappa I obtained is 4215.05 angstroms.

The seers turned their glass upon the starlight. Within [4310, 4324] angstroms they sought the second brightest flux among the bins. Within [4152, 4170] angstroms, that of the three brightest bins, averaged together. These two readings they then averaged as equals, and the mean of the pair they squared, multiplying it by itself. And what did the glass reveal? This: 339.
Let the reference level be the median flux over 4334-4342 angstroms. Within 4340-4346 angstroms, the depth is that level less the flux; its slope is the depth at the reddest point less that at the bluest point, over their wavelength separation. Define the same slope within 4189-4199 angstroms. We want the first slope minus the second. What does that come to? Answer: 7.2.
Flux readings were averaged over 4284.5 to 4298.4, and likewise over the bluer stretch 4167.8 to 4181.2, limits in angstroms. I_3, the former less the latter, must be -2.6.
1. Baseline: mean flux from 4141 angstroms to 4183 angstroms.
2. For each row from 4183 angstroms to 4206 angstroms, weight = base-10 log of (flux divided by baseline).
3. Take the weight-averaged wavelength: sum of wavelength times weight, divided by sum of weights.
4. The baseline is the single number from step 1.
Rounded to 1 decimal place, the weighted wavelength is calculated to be 4194.9 angstroms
